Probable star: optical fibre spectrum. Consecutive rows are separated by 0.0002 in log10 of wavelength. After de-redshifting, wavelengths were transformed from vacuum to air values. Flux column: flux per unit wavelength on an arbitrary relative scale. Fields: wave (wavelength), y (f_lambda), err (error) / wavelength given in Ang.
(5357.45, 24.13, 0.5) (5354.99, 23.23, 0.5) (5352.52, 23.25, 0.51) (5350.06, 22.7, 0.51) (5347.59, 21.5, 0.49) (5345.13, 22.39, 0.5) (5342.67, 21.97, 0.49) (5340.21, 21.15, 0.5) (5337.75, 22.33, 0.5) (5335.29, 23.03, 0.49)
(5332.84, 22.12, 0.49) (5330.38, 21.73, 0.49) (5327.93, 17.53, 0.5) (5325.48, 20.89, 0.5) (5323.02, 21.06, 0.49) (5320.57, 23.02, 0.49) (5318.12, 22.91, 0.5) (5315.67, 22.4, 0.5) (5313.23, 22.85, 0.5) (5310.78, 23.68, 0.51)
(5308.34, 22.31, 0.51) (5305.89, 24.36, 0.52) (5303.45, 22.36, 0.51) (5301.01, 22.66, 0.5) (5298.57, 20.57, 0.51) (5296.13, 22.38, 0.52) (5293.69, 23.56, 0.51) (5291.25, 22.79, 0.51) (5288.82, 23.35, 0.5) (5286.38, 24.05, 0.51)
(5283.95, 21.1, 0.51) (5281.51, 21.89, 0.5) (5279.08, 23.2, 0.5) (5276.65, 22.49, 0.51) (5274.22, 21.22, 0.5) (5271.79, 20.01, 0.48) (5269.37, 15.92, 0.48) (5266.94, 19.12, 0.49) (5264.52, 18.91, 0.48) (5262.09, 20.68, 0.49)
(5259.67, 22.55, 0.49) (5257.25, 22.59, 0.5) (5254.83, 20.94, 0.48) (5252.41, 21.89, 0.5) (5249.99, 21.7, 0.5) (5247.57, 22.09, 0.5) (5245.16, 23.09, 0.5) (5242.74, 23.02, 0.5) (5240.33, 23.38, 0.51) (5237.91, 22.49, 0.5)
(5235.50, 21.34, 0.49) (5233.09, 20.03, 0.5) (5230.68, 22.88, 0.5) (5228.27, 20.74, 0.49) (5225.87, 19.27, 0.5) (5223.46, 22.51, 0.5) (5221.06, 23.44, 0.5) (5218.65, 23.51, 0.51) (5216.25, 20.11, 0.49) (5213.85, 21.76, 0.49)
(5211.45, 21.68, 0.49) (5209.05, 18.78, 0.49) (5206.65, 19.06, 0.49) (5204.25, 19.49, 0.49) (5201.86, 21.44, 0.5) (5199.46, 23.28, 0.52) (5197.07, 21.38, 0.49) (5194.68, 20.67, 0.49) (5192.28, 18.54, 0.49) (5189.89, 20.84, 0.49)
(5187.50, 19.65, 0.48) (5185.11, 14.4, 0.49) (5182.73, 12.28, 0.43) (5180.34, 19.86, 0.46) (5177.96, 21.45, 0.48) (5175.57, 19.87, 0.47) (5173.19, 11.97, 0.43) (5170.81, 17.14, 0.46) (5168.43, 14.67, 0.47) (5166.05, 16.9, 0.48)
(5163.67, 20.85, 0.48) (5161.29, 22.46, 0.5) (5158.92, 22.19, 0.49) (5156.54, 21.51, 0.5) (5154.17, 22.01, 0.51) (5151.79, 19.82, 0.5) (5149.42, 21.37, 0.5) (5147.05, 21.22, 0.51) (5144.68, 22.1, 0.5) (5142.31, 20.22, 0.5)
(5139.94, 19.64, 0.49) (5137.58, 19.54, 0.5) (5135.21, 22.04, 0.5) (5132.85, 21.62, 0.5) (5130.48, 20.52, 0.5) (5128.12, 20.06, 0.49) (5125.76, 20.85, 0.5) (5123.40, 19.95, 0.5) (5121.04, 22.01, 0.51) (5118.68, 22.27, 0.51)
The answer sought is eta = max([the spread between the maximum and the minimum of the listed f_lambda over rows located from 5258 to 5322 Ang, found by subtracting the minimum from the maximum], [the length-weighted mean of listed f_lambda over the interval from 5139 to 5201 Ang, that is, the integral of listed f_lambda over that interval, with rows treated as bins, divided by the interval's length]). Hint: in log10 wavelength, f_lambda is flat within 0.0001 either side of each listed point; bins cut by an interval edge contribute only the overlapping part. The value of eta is 19.5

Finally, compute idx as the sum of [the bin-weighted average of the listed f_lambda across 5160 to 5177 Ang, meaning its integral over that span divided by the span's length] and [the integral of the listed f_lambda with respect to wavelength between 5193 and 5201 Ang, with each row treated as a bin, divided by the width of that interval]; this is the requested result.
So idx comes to 39.3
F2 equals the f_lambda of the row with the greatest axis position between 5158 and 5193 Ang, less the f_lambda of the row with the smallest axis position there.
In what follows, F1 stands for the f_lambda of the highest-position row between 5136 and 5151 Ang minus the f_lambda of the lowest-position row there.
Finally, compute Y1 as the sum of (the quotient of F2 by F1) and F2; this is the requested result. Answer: -5.6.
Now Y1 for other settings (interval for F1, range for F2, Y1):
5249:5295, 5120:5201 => 2.0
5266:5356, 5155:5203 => -0.1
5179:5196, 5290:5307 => 3.5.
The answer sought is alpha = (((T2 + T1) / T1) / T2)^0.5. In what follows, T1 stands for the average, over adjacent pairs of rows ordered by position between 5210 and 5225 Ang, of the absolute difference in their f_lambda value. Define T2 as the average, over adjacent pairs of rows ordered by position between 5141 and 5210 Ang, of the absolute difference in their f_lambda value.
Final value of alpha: 1.12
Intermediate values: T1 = 1.23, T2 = 2.2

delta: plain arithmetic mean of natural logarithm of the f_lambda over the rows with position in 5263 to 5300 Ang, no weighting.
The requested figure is 3.06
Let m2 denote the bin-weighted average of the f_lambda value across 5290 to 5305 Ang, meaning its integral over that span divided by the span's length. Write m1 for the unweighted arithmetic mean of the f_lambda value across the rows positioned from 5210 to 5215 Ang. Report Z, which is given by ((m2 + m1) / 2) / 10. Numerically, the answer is 2.21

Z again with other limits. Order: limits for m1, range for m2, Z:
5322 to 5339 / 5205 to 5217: 2.07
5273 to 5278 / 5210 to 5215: 2.17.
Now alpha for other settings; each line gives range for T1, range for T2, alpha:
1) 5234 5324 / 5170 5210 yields 1.10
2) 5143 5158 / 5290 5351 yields 1.33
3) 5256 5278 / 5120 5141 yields 1.24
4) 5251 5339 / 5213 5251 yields 1.20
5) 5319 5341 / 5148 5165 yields 1.23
